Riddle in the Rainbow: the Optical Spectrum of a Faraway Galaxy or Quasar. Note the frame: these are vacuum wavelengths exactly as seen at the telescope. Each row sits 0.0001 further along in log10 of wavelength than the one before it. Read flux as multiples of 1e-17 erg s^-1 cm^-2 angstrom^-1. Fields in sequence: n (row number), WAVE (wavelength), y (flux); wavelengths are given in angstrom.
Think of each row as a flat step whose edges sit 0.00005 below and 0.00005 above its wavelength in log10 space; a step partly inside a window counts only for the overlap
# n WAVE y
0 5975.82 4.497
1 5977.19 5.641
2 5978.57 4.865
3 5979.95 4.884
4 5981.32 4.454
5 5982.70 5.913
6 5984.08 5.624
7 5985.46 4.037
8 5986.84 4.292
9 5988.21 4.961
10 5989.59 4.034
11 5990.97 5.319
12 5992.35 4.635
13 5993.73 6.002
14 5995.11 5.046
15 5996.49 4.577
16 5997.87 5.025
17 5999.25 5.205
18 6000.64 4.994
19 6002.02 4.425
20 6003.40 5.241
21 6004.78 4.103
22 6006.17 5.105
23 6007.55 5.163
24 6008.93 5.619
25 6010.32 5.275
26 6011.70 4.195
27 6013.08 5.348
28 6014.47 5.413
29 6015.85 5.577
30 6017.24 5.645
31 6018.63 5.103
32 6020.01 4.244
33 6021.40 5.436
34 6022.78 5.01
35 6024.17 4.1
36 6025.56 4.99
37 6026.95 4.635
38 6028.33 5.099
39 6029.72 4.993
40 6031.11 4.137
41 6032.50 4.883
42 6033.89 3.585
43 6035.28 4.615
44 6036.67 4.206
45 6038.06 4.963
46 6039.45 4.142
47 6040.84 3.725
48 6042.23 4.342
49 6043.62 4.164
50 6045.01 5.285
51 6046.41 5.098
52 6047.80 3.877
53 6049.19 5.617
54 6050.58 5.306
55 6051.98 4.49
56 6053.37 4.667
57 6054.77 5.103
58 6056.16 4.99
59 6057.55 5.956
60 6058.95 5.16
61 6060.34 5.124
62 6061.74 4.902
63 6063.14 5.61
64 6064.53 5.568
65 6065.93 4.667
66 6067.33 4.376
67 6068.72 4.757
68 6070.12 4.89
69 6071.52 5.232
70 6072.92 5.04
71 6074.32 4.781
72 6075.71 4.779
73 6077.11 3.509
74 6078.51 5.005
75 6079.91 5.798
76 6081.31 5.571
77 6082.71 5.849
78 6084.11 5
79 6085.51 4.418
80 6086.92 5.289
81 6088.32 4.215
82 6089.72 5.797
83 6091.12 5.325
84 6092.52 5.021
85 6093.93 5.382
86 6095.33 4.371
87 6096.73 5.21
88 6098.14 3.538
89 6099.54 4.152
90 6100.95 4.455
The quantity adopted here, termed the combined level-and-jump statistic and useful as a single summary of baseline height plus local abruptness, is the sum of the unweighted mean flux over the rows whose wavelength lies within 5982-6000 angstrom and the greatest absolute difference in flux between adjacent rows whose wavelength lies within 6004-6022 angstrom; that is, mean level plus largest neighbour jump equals 6.2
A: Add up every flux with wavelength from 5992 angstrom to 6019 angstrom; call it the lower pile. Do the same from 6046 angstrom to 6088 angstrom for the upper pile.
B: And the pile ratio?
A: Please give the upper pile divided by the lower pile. 1.5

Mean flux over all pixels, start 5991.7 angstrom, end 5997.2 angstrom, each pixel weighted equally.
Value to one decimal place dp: 5.1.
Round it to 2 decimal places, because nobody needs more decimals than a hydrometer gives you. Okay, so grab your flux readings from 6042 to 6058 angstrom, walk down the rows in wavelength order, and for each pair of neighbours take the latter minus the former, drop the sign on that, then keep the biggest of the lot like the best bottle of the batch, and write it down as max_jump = 1.74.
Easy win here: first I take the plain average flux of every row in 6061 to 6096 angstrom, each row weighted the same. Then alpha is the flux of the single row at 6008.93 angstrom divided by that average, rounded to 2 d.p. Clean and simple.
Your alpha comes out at 1.12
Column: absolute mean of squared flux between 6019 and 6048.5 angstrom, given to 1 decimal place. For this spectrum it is 21.0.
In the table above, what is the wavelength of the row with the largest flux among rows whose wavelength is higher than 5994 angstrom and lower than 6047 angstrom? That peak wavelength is 6017.24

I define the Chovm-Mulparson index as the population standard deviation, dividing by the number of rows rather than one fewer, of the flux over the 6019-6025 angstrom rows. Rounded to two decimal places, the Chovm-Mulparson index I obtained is 0.55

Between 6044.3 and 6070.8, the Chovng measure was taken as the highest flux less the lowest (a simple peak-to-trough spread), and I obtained 2.08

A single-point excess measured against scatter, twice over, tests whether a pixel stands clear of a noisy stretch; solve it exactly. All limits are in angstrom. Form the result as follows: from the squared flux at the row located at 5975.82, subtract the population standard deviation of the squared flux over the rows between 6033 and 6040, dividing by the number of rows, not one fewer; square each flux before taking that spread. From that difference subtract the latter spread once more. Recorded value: 12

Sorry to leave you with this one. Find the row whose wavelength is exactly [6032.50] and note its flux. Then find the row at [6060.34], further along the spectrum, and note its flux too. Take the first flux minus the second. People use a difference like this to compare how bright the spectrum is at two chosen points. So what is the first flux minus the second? -0.2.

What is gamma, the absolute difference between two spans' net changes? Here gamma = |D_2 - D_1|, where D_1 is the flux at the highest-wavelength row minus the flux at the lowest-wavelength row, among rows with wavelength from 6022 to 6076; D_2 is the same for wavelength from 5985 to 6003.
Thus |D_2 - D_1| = 0.62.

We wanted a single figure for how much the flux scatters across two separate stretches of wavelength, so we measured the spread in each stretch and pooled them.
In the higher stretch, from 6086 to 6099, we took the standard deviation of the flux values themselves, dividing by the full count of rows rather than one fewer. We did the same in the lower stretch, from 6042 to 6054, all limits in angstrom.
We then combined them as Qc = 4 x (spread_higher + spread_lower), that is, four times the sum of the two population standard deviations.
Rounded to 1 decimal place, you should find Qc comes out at 4.9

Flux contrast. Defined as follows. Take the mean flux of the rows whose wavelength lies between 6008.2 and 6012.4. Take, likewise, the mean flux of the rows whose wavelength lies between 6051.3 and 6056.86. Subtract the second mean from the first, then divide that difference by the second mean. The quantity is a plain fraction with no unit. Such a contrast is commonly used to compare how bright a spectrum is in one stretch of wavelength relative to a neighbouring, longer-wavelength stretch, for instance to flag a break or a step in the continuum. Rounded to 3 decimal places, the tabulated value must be 0.045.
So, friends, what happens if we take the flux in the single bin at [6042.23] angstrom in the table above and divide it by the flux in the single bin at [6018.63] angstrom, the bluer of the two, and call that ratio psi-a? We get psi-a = 0.85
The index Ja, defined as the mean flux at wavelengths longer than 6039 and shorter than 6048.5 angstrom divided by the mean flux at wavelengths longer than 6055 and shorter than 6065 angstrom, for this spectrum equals 0.82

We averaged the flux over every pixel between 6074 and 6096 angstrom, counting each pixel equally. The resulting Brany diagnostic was 5.01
